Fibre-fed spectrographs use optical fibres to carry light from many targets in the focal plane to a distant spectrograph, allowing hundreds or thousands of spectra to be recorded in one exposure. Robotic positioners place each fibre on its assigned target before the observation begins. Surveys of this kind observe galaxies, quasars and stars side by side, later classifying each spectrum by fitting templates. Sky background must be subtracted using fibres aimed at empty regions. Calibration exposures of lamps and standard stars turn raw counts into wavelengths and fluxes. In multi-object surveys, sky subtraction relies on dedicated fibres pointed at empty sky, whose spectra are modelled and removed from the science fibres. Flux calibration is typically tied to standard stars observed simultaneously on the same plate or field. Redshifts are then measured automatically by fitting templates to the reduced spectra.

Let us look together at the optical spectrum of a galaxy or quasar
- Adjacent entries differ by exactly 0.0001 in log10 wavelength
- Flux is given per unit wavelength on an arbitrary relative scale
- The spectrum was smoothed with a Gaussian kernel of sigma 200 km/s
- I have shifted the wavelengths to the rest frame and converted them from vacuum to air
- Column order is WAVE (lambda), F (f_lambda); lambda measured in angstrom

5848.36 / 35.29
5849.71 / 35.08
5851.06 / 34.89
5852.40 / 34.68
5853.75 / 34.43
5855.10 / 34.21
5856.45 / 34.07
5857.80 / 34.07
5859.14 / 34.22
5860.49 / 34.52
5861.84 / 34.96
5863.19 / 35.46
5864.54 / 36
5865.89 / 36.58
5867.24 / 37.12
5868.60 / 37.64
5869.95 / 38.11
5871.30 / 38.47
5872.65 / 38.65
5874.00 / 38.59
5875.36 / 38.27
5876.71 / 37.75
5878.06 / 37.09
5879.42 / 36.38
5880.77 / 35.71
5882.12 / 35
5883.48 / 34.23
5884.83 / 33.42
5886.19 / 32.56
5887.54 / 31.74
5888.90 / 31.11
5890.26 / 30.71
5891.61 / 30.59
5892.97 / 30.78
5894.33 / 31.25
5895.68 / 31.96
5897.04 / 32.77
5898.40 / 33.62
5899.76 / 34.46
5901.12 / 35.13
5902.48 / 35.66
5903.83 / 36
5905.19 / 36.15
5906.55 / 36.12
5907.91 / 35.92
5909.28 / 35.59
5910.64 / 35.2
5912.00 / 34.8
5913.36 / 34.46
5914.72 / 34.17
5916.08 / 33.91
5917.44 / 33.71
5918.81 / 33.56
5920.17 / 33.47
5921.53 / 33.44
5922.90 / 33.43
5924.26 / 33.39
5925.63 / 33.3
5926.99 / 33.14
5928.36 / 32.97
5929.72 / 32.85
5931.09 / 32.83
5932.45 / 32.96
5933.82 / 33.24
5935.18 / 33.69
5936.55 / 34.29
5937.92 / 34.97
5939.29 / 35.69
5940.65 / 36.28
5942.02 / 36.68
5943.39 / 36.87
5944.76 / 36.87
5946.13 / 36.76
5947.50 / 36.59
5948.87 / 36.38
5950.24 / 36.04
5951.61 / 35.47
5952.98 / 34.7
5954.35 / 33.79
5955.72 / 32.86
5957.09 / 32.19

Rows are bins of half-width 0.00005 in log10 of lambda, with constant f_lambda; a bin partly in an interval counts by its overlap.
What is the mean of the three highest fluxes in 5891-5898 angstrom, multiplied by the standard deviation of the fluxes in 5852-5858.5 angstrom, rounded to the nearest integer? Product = 8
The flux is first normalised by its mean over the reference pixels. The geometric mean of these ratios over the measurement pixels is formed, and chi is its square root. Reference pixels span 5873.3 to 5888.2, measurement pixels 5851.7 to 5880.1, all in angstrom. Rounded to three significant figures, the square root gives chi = 1.01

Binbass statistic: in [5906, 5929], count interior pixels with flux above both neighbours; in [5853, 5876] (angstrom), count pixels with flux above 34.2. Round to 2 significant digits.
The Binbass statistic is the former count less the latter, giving -15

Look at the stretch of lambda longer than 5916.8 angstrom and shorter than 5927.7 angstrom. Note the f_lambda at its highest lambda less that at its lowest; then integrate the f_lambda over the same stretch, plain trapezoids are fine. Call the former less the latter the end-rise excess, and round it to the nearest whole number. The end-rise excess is -365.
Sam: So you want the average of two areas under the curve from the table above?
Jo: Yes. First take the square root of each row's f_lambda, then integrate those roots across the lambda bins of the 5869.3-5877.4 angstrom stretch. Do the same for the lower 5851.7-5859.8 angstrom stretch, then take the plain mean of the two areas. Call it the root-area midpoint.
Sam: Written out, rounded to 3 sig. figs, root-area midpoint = 48.8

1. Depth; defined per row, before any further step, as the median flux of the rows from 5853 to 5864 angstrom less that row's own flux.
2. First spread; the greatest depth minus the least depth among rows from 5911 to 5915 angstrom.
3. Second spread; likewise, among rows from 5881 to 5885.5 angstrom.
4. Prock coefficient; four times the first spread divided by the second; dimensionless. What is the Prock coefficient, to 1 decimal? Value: 1.6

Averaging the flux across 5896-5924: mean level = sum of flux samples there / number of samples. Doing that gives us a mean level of 35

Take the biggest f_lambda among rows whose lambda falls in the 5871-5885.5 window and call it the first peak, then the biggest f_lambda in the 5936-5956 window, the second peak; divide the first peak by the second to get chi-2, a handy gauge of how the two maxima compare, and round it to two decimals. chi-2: 1.05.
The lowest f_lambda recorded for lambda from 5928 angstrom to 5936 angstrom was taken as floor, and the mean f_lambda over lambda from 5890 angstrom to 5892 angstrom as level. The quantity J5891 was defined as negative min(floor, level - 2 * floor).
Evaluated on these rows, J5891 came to 35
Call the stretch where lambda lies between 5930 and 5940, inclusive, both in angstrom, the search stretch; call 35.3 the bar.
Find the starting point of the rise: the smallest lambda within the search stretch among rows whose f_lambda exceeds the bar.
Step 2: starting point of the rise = 5939.29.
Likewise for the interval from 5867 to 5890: 5867.24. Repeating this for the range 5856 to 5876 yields 5863.19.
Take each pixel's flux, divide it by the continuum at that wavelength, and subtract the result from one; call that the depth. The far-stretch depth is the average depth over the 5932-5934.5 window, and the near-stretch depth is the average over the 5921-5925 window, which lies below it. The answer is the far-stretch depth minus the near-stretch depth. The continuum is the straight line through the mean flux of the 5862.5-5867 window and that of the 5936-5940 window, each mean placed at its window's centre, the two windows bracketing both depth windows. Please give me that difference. 0.005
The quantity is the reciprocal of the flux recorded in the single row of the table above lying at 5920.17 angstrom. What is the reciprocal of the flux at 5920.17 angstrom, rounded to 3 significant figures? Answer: 0.0299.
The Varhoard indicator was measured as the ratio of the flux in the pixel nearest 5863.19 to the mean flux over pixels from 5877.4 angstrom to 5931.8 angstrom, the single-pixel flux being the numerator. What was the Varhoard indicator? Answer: 1.05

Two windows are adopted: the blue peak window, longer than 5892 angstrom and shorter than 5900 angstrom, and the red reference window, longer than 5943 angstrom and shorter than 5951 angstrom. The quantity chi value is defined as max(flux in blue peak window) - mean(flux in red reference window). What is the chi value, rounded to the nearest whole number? -2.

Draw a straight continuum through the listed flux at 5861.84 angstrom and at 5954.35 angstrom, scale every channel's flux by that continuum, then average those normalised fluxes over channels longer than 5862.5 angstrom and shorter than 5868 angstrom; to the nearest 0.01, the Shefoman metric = 1.04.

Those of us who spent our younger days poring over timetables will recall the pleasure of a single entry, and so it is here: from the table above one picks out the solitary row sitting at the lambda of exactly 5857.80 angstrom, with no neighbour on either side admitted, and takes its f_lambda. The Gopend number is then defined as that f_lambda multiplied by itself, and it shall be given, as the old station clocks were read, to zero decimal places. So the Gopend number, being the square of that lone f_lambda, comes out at 1161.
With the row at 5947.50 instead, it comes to 1339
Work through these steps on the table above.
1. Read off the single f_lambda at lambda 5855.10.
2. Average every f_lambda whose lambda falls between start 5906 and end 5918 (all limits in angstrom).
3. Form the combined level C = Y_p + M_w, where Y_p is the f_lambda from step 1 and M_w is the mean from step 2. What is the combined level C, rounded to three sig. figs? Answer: 69.1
